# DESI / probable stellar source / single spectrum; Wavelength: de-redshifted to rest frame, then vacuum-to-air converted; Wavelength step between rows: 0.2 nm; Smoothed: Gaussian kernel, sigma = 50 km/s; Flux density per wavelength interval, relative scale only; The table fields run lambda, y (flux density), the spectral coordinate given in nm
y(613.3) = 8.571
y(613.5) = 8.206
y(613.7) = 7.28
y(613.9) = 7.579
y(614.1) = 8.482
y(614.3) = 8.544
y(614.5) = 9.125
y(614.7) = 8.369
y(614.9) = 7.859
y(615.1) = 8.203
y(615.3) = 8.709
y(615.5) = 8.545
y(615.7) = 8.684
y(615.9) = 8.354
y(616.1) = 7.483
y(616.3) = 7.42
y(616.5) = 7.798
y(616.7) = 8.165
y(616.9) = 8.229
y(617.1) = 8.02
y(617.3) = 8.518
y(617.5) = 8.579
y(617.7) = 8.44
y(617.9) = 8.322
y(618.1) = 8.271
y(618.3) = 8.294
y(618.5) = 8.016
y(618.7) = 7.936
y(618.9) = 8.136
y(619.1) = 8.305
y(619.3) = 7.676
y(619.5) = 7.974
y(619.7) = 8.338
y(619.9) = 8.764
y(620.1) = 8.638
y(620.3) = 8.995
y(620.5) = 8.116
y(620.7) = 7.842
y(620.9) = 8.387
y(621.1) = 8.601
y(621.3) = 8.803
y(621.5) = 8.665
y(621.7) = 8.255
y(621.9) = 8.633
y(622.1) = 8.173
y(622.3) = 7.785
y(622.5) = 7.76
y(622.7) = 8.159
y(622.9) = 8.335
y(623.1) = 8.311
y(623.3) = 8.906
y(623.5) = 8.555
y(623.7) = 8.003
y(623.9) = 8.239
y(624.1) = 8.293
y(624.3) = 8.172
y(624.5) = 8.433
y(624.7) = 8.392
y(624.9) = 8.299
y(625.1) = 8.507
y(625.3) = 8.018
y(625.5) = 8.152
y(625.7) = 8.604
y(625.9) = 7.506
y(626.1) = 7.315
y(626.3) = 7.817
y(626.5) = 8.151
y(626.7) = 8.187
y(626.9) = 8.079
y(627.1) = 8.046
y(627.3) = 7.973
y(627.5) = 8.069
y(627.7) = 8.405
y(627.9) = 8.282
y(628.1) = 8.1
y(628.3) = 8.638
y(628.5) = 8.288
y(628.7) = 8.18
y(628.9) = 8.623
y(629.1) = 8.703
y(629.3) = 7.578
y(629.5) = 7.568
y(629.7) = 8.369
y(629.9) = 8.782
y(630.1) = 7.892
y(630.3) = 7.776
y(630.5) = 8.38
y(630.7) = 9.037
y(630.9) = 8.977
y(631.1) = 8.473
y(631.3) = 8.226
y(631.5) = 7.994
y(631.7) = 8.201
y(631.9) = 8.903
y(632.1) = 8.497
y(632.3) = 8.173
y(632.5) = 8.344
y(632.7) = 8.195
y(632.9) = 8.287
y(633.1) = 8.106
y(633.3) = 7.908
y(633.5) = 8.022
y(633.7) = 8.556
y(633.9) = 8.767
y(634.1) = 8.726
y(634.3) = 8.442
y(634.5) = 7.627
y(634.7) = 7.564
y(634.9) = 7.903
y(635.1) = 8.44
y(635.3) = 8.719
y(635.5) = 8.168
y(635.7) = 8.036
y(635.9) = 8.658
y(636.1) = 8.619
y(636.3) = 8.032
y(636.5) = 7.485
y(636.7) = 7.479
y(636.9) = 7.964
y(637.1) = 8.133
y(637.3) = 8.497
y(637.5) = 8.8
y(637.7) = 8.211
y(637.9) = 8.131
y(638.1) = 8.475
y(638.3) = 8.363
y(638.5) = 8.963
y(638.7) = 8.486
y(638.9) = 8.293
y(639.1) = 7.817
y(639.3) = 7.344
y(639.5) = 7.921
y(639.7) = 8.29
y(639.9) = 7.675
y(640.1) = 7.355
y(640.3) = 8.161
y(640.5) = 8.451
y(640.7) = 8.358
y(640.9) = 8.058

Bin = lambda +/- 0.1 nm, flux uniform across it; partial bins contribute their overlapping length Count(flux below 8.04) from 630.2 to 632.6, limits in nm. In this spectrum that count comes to 2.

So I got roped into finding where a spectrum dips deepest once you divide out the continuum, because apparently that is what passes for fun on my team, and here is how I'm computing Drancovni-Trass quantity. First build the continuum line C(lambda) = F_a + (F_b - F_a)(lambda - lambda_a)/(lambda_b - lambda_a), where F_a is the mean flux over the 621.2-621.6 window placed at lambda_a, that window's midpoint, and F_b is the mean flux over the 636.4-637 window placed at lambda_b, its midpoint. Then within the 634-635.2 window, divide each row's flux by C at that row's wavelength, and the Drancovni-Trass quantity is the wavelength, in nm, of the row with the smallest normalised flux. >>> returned 634.7 nm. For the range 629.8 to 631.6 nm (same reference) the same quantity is 630.3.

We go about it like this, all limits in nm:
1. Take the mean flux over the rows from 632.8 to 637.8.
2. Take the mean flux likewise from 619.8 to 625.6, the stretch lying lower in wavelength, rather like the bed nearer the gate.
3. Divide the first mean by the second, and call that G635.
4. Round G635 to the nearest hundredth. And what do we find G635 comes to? 0.98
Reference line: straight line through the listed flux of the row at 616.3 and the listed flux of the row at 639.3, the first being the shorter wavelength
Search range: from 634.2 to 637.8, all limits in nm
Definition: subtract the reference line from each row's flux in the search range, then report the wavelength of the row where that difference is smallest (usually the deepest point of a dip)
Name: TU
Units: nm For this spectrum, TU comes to 636.7 nm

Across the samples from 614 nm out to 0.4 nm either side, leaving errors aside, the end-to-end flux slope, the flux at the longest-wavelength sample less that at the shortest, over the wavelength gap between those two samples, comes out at 2.1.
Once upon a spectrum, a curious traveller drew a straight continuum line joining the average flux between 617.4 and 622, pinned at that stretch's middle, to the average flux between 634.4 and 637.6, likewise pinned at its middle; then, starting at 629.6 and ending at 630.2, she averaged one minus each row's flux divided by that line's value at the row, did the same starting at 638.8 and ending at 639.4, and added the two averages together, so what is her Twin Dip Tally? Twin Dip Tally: 0.017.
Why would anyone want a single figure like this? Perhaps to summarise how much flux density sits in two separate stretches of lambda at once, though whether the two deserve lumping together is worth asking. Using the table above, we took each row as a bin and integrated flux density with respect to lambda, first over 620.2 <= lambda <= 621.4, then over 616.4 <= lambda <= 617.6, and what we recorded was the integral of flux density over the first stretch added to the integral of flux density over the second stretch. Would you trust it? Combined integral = 20.0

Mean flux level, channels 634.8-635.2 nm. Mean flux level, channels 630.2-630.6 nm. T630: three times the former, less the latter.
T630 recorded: 16.4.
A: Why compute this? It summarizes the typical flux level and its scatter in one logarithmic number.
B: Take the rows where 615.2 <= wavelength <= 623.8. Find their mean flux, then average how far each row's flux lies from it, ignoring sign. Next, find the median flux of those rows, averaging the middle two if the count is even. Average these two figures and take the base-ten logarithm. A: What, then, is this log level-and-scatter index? 0.633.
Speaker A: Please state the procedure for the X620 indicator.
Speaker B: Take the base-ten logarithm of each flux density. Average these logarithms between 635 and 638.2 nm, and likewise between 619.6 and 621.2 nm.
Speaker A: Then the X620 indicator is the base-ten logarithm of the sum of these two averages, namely 0.2654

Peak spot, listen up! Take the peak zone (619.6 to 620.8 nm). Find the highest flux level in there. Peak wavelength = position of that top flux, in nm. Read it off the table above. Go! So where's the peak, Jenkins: 620.3 nm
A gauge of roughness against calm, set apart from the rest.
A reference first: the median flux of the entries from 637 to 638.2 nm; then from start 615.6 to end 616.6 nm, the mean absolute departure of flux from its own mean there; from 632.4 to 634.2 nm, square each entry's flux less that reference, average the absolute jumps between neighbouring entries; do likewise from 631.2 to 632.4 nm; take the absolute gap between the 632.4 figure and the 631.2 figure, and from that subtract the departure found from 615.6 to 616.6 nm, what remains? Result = -0.36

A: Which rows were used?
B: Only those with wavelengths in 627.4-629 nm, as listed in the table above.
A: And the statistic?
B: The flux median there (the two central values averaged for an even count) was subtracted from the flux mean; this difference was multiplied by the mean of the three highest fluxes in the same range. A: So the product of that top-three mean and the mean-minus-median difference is 0.3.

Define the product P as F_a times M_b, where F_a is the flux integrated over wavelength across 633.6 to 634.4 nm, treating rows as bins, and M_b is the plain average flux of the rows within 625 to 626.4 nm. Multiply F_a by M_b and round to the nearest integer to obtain 55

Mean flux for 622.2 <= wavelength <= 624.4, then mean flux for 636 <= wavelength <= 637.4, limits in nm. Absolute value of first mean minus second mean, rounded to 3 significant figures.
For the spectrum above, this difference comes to 0.199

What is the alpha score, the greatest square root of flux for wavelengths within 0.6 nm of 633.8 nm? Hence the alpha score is 2.96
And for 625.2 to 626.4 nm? 2.93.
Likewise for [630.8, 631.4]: 3.00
